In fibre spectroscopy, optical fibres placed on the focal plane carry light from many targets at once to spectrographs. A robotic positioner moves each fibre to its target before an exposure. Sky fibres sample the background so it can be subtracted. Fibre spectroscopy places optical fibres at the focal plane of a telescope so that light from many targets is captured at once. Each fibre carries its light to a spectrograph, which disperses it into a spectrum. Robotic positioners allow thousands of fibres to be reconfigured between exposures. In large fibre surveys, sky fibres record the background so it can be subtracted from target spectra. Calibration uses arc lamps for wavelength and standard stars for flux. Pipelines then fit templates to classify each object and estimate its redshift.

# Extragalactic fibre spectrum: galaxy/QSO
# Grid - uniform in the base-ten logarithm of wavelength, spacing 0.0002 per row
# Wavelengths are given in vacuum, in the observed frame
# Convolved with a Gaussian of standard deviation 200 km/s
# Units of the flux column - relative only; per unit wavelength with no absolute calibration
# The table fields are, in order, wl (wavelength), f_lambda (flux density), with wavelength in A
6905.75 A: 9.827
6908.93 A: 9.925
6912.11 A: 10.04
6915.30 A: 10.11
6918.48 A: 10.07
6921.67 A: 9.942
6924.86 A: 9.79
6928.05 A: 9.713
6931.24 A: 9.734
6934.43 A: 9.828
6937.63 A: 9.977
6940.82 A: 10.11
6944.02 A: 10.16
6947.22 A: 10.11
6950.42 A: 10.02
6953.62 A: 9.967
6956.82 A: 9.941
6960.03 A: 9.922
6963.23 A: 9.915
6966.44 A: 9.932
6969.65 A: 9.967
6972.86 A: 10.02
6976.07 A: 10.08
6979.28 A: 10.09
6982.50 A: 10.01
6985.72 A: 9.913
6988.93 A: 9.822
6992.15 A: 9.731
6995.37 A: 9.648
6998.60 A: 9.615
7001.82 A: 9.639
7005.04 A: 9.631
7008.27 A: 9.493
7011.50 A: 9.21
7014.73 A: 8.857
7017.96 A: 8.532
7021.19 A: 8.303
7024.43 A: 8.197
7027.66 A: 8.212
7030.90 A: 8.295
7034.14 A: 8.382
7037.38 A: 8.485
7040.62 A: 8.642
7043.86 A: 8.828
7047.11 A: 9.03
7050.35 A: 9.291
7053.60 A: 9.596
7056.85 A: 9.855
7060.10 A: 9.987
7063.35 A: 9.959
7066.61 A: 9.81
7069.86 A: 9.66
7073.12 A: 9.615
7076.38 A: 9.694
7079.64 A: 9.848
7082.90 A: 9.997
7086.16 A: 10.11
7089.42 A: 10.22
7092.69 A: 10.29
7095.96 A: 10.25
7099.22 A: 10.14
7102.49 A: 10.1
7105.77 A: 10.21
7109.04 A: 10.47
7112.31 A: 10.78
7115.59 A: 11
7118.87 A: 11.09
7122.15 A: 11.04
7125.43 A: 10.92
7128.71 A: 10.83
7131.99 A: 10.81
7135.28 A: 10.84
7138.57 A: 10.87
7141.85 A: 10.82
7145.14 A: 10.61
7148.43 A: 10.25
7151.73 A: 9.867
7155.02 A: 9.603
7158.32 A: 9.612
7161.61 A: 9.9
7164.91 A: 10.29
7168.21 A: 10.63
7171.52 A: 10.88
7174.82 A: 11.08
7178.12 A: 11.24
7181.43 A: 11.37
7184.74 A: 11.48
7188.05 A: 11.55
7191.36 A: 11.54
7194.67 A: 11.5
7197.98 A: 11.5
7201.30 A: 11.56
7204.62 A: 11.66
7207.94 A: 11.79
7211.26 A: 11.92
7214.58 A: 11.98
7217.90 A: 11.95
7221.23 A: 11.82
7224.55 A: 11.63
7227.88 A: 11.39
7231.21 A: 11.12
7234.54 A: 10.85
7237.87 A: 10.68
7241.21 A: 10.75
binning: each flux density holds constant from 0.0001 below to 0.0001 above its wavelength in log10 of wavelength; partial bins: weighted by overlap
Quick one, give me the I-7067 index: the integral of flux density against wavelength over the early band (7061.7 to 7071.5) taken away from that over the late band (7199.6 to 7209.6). 20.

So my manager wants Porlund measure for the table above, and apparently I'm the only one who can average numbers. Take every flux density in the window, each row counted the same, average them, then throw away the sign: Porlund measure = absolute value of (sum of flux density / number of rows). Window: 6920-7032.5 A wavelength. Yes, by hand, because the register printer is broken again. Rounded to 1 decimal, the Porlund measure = 9.6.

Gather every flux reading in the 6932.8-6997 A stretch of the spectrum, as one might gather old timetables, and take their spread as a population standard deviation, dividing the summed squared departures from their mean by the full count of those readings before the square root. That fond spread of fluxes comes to 0.13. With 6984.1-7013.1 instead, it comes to 0.19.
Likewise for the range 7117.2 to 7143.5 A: 0.10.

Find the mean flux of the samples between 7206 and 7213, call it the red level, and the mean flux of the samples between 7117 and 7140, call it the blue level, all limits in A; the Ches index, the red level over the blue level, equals 1.09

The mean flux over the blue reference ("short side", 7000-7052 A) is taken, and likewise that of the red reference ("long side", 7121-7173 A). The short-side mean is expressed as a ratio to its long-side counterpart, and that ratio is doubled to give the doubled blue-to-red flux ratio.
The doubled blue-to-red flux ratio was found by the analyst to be 1.68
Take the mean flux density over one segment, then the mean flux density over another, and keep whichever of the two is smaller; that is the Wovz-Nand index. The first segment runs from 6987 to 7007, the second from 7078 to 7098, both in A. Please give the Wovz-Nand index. 9.7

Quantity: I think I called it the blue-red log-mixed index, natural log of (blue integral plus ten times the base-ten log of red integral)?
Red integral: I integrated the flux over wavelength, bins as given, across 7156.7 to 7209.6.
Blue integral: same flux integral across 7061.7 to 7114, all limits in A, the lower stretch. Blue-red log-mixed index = 6.32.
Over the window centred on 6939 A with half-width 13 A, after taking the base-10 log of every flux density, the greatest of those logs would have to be 1.01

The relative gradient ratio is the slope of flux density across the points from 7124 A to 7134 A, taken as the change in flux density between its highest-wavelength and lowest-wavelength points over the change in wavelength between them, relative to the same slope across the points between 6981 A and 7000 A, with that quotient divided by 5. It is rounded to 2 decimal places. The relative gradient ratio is 0.14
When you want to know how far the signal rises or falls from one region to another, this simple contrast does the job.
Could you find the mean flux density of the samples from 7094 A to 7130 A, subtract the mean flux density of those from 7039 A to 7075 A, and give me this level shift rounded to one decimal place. 1.1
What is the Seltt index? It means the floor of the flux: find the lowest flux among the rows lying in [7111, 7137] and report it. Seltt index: 10.78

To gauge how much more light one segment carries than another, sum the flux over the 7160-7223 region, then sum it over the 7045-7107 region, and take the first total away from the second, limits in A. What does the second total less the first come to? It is -28.0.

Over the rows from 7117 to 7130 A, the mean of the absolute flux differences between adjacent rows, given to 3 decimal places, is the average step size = 0.087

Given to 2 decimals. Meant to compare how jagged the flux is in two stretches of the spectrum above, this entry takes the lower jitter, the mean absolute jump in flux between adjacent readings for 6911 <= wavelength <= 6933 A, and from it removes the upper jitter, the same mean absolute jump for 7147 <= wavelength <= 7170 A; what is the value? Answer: -0.20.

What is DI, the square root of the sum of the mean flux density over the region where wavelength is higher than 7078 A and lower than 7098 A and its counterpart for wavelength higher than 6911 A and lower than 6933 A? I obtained 4.48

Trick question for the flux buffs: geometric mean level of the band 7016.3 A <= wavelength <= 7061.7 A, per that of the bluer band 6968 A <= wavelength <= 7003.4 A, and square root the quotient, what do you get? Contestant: 0.95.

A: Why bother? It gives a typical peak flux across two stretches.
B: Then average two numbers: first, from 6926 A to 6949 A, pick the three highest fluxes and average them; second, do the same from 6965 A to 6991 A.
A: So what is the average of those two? 10.1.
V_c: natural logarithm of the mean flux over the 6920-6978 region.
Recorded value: 2.30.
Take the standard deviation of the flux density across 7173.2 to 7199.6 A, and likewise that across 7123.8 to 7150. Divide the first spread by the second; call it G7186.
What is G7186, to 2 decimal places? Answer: 0.77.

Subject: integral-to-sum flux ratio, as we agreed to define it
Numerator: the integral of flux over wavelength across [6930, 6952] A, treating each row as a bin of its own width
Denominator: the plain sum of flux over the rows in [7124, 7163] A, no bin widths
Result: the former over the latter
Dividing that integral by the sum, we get 1.8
